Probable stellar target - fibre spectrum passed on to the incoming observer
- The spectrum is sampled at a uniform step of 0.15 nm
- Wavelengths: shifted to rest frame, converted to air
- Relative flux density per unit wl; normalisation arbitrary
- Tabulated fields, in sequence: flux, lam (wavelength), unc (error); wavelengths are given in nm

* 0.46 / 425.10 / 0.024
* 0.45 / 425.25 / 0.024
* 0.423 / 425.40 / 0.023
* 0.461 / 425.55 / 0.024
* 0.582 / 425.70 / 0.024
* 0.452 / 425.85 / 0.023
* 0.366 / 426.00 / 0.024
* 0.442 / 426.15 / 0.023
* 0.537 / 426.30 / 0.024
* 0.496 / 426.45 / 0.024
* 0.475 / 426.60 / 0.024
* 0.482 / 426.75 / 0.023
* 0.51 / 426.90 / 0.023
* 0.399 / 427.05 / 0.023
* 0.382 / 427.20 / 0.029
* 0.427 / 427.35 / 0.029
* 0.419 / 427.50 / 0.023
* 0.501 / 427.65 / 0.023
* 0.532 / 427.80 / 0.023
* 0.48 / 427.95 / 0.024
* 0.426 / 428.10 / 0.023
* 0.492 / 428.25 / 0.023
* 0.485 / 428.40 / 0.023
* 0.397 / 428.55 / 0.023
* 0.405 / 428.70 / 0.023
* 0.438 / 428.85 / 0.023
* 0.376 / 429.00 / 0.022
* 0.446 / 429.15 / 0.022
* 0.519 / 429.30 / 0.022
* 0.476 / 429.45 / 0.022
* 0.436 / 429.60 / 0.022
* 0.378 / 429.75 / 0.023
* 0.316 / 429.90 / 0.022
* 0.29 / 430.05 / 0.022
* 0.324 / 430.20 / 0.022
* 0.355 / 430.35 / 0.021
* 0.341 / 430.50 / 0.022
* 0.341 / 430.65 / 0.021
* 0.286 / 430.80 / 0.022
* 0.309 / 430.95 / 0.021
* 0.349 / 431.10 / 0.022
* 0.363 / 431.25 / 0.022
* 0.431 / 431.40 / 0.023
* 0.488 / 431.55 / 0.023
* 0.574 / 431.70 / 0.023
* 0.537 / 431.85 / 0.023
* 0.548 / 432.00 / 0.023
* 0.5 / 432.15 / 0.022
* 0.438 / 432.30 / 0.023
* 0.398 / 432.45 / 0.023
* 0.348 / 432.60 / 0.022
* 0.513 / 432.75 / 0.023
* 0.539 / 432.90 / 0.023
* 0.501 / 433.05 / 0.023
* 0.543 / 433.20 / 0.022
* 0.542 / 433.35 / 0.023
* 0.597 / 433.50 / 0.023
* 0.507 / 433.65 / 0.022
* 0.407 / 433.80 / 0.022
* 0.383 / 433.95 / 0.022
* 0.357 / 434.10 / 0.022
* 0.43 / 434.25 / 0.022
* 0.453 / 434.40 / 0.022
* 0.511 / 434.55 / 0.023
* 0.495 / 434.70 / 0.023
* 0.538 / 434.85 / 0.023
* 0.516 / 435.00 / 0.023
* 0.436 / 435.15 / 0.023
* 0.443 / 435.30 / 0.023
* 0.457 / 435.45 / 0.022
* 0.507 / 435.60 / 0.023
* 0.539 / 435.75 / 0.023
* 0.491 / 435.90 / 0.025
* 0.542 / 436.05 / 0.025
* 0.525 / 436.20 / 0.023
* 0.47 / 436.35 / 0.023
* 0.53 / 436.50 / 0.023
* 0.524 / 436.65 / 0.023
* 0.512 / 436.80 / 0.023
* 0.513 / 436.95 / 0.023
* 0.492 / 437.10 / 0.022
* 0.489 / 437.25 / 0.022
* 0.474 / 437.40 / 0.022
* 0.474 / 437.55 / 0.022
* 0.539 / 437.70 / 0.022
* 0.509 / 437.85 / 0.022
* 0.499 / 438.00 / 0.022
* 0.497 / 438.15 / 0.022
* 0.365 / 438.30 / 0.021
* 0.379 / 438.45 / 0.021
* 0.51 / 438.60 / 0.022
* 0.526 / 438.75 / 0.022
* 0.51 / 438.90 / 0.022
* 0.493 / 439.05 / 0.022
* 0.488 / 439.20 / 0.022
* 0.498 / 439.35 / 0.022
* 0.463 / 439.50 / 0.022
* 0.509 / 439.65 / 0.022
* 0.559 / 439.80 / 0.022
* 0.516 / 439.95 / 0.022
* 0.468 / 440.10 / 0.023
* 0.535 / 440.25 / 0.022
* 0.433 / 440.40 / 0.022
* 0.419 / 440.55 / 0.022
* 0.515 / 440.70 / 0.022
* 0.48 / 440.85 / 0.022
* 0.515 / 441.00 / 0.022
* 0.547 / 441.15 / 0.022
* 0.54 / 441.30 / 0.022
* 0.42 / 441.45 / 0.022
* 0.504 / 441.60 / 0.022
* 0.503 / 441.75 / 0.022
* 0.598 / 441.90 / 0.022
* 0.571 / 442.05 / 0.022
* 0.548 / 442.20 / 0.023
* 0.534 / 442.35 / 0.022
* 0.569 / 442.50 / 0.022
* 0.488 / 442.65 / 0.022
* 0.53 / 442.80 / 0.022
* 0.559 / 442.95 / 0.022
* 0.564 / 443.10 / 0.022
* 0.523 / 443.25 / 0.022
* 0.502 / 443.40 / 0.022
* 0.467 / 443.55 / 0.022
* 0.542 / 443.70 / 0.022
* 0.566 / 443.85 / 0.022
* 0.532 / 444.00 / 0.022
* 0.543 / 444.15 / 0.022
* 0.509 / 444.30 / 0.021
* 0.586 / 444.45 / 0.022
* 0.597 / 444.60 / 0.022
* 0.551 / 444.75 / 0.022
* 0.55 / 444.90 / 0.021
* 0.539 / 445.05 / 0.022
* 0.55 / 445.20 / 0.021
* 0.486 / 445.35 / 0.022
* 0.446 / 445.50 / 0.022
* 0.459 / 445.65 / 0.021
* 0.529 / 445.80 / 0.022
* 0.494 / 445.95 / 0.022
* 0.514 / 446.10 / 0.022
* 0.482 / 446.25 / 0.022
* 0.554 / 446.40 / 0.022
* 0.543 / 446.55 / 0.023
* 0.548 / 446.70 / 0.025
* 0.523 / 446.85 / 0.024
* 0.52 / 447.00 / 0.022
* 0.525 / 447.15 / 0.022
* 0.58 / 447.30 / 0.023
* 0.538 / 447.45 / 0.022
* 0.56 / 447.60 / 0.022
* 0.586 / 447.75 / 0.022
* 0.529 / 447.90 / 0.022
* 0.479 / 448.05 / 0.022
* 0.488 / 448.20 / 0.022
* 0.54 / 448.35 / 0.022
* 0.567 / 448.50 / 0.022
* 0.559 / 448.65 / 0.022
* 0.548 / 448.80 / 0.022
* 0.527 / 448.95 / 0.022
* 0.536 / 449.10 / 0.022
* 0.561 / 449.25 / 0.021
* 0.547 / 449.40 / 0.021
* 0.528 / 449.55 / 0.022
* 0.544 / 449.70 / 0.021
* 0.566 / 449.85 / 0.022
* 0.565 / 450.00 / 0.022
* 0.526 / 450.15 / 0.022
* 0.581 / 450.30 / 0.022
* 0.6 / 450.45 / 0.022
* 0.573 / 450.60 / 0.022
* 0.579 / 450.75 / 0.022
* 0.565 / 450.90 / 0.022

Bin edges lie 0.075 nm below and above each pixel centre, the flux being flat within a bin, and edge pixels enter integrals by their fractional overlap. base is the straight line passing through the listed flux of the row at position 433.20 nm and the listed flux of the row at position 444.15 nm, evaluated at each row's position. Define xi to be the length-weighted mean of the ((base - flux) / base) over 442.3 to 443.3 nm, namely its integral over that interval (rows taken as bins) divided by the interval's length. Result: 0.01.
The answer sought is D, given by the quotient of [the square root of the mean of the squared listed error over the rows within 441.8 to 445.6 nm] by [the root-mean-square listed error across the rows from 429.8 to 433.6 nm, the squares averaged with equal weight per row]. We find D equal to 0.98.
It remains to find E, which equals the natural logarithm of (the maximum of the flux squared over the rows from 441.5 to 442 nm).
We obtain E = -1.03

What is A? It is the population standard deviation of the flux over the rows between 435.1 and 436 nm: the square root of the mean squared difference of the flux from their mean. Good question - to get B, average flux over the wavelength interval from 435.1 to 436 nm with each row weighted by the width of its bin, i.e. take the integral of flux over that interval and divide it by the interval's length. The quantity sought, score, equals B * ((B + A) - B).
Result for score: 0.018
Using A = 0.037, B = 0.482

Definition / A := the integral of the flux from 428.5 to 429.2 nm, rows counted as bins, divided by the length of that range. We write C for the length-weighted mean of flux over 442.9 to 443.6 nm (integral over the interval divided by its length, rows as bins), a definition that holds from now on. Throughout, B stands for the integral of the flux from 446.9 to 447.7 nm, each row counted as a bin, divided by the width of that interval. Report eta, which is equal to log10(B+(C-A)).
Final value -0.18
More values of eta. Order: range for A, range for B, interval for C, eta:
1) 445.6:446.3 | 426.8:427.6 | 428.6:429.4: -0.43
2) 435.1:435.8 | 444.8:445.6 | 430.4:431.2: -0.44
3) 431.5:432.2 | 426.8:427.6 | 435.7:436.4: -0.38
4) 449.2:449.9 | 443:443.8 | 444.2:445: -0.27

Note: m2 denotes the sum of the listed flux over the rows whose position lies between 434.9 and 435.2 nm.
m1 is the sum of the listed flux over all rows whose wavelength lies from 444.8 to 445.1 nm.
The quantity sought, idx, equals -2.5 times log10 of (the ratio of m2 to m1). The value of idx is 0.15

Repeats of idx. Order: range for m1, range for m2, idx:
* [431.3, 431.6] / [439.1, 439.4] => -0.08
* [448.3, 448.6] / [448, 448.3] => 0.15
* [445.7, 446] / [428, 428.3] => 0.12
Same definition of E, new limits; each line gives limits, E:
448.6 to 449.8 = -1.16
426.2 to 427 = -1.24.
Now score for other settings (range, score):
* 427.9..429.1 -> 0.018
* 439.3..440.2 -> 0.016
